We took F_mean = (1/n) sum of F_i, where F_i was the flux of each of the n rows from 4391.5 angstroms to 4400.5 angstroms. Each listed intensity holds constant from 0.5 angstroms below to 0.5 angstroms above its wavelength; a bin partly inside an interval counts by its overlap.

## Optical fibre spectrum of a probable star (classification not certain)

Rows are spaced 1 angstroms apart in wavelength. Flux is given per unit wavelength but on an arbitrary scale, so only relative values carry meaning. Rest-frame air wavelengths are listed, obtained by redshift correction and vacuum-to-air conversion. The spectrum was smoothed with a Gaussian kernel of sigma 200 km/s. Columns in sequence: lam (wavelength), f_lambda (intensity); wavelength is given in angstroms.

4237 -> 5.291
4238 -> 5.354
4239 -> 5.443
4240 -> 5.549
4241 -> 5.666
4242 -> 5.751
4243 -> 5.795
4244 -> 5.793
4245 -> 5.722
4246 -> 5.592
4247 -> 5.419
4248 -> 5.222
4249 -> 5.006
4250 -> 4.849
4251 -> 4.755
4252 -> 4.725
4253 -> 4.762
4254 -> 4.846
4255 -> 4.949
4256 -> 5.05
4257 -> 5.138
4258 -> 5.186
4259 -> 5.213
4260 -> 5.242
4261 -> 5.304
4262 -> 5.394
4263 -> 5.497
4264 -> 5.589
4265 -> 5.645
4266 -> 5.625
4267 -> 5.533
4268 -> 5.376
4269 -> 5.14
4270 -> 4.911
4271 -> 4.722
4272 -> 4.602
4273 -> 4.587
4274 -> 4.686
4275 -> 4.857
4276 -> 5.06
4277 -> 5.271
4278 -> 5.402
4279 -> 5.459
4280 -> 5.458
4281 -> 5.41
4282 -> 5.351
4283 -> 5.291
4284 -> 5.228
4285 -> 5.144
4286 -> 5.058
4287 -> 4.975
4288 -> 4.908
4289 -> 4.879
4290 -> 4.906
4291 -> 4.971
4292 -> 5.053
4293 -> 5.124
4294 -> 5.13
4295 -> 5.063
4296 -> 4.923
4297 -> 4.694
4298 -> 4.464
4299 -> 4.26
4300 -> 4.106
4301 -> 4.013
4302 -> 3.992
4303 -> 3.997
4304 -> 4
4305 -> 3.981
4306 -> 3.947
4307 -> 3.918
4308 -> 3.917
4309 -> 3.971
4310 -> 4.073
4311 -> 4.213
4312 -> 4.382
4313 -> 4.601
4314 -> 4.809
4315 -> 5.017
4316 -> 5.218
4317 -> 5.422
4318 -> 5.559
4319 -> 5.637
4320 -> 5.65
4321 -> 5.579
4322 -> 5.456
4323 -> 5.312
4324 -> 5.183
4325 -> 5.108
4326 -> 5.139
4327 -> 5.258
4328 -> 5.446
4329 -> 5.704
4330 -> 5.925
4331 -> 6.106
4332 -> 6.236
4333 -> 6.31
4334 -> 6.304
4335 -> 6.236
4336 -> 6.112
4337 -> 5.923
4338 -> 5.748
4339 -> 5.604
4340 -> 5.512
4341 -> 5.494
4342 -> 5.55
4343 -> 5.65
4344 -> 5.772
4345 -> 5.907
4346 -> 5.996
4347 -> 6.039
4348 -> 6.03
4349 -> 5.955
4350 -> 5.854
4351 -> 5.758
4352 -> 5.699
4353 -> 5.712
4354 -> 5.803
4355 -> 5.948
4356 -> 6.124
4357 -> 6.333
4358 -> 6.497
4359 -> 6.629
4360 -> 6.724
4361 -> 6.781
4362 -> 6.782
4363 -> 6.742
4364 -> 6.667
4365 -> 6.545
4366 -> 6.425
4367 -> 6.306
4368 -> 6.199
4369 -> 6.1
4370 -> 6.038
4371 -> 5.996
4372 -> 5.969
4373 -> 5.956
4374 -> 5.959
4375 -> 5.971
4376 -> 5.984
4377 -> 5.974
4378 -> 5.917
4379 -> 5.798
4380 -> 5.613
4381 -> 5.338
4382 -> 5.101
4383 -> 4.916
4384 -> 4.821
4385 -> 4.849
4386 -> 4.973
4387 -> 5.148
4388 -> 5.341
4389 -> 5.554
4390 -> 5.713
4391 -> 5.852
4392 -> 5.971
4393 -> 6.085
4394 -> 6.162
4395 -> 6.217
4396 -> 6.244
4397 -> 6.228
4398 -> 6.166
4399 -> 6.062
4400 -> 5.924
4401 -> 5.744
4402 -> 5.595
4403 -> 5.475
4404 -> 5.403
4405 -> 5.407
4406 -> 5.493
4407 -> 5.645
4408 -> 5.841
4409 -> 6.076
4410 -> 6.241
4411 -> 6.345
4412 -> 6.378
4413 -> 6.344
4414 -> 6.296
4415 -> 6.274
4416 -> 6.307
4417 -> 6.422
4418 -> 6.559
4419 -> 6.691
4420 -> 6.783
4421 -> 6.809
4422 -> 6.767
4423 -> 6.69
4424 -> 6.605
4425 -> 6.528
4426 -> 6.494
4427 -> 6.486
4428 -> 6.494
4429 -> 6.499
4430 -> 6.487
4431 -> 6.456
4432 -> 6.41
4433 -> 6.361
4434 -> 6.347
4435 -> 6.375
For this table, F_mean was 6.12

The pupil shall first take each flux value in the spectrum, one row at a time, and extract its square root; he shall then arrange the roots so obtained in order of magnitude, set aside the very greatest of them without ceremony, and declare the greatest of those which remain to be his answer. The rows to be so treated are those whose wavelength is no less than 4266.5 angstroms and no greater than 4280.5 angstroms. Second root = 2.34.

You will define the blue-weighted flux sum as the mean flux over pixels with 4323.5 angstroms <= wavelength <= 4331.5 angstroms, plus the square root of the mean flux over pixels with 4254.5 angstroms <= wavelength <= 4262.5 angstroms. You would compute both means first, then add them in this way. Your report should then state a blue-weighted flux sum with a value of 7.76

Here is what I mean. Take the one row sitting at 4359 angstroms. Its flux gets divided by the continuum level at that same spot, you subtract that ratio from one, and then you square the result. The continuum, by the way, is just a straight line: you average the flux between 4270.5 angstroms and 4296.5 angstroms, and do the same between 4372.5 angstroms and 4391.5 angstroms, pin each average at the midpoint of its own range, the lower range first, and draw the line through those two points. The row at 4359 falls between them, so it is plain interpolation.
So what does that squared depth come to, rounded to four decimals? 0.0510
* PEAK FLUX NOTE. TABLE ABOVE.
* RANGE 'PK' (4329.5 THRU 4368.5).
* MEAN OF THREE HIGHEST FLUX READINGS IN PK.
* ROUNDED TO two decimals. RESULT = 6.77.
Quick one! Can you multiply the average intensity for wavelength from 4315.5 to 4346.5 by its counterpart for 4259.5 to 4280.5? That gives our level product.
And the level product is 29.6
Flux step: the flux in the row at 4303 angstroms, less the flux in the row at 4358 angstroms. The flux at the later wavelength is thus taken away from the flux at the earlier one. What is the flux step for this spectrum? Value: -2.5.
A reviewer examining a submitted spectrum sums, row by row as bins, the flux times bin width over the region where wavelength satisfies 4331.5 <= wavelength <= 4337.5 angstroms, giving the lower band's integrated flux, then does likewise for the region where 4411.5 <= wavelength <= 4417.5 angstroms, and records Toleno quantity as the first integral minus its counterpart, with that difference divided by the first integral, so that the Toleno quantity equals -0.02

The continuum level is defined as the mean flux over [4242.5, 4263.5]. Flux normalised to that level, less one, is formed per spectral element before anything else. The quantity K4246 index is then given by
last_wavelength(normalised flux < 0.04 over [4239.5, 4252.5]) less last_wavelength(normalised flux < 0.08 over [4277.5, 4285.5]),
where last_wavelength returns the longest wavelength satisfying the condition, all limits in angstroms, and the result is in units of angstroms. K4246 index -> -33 angstroms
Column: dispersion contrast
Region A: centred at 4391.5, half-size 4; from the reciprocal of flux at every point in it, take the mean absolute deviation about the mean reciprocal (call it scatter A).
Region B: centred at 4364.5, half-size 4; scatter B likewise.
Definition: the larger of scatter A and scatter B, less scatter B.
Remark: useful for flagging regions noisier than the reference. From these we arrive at 0.0029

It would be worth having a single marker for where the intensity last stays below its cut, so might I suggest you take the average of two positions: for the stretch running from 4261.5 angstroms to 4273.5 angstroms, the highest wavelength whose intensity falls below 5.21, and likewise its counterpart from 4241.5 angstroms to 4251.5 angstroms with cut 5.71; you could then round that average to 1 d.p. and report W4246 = 4262.0 angstroms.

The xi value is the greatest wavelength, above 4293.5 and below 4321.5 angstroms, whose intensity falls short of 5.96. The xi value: 4321 angstroms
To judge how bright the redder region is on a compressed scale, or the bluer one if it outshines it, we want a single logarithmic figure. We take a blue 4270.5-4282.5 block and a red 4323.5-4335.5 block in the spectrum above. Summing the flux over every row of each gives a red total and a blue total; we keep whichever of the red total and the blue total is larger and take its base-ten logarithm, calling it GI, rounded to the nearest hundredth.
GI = 1.84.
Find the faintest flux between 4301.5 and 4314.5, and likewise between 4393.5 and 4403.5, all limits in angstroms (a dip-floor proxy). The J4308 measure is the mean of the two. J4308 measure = 4.7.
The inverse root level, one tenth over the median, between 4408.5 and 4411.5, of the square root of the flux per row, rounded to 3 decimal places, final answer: 0.040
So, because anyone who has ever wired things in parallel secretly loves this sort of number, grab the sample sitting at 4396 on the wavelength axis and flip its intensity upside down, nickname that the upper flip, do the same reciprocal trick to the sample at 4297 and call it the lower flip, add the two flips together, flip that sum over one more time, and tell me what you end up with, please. 2.7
